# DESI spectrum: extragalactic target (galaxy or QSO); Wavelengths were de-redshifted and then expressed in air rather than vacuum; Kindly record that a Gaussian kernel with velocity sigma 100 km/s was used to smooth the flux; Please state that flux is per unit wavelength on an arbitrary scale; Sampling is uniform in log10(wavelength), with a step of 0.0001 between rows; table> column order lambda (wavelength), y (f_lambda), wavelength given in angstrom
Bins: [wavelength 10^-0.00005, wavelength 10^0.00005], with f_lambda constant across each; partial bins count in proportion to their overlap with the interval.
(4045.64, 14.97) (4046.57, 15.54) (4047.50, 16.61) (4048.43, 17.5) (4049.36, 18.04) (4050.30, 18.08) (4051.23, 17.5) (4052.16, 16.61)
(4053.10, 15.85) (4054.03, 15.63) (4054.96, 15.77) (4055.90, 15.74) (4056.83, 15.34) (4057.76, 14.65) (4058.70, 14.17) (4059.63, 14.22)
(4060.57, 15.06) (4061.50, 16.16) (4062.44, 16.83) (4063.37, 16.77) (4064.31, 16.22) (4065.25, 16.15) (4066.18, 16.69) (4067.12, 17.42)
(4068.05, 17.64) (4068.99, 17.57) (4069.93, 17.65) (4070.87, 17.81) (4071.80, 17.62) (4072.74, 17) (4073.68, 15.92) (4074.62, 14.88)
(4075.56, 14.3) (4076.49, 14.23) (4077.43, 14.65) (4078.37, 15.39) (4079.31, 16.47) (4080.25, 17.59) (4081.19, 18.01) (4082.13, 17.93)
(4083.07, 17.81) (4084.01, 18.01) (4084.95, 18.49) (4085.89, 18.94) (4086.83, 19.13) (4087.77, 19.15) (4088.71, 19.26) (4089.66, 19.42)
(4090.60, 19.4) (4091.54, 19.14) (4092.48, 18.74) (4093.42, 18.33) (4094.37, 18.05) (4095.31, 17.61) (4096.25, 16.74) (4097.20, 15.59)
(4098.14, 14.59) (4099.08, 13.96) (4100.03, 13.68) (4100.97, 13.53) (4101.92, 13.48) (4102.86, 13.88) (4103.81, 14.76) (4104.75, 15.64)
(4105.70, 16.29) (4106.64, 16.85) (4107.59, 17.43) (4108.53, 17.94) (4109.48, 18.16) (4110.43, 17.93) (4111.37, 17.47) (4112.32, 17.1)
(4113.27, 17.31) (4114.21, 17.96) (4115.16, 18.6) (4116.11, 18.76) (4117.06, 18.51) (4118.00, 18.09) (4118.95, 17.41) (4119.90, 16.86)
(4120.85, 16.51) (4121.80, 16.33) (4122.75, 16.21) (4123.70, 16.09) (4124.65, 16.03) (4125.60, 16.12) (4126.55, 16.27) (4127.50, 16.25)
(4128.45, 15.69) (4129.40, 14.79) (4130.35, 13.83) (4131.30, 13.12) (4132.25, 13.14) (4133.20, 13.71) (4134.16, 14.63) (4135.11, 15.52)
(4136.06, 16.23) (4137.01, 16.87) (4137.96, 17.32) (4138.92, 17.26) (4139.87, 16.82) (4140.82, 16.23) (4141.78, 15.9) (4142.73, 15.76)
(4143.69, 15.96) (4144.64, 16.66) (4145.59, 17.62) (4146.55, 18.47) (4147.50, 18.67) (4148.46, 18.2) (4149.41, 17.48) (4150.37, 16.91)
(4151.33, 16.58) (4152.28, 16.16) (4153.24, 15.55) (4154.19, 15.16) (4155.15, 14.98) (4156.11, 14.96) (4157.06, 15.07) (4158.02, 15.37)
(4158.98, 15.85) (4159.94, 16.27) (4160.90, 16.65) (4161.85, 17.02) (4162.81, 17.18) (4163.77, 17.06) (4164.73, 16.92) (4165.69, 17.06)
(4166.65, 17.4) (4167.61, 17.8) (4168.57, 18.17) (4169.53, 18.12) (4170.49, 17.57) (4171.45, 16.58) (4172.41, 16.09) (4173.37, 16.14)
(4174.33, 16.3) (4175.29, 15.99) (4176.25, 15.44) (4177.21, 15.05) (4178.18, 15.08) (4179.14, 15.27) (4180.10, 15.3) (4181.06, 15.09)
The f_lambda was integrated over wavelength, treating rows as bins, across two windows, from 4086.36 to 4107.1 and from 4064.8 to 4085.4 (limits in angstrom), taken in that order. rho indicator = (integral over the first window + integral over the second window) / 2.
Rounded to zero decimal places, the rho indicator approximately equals 346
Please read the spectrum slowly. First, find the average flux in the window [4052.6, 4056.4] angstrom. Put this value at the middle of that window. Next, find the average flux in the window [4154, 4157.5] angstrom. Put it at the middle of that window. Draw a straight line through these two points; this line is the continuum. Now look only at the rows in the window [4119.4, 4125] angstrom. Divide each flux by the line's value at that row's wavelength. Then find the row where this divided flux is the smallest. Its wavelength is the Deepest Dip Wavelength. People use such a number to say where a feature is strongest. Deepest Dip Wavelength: 4124.65 angstrom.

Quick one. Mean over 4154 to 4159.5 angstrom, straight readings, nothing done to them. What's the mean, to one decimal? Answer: 15.2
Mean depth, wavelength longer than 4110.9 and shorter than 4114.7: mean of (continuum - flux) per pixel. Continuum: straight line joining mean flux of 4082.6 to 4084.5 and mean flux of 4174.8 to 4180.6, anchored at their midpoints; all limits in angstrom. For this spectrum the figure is -0.3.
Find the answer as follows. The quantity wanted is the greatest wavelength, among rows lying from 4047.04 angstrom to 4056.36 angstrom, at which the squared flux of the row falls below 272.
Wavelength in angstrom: 4055.90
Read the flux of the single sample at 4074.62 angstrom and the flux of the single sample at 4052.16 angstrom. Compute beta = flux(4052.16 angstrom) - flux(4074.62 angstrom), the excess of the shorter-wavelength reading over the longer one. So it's 1.7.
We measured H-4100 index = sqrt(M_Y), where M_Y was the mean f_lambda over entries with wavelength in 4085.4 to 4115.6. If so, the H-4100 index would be 4.13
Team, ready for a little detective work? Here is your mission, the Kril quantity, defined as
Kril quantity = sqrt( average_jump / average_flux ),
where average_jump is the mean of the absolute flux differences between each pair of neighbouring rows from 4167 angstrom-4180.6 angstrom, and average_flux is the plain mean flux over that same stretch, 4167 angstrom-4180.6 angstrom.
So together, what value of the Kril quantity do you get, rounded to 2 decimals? 0.14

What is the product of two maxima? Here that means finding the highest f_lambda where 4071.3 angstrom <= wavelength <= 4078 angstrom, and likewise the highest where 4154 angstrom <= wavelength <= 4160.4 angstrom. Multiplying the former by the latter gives 287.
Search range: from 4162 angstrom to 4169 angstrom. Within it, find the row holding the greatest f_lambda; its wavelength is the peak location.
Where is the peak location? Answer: 4168.57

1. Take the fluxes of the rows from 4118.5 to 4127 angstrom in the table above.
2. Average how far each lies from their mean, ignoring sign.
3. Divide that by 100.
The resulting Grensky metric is 0.0033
